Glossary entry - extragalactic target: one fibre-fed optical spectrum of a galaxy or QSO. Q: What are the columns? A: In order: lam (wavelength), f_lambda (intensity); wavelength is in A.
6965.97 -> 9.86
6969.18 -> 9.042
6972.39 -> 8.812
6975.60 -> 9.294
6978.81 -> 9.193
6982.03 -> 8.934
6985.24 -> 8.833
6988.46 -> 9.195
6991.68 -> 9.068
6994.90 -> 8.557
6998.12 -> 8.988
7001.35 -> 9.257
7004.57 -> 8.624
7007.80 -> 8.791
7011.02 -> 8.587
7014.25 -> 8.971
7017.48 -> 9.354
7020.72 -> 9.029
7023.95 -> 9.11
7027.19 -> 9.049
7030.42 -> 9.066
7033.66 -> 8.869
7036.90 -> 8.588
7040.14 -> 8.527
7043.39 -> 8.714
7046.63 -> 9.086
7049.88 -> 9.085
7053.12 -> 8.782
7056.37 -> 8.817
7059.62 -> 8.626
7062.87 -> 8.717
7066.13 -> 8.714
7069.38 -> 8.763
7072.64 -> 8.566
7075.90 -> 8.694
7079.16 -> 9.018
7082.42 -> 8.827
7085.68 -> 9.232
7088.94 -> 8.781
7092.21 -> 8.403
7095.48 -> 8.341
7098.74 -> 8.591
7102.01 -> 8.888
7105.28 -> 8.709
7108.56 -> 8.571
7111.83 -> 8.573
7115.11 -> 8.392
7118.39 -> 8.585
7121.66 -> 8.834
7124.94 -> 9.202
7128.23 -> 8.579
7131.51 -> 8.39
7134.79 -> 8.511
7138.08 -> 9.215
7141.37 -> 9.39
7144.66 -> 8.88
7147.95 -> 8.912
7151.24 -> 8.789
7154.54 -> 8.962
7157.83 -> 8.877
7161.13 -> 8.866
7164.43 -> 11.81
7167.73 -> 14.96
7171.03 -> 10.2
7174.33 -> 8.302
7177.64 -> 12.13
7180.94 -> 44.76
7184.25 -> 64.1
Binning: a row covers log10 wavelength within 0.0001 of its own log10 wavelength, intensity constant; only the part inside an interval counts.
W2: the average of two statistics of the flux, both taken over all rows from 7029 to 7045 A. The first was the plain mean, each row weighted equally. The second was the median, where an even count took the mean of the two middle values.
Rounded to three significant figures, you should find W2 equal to 8.73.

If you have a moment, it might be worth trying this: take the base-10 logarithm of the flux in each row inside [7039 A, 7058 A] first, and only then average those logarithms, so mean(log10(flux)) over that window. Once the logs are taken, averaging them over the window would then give 0.95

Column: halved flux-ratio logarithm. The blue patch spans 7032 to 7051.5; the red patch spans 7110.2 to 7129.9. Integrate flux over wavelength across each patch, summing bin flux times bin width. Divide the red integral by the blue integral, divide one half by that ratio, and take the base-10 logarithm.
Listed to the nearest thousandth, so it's -0.300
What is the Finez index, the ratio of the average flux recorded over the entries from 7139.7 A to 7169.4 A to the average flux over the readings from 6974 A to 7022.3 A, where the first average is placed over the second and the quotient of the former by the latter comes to 1.11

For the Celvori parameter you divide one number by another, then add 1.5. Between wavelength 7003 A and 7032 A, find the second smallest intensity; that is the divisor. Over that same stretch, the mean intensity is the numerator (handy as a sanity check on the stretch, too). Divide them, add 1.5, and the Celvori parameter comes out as 2.54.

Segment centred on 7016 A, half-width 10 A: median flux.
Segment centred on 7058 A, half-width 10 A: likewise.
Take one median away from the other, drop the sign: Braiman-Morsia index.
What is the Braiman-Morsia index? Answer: 0.25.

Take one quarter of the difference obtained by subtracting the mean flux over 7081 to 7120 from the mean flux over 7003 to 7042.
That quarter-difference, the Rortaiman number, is 0.06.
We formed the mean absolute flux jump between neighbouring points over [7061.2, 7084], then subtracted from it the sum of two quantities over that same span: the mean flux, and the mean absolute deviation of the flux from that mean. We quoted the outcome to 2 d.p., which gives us -8.70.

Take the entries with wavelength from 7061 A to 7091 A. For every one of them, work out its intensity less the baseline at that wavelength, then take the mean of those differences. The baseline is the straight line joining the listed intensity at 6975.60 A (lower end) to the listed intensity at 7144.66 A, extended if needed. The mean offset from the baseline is -0.24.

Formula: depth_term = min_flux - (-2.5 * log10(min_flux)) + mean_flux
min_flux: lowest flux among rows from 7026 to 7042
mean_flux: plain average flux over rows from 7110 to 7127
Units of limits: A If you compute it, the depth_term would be 19.57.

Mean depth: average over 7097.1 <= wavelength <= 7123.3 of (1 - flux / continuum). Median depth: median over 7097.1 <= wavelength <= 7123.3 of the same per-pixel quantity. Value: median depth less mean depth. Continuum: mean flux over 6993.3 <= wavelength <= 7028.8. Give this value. 0.0061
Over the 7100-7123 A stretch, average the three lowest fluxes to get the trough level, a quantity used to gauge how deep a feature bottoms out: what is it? 8.51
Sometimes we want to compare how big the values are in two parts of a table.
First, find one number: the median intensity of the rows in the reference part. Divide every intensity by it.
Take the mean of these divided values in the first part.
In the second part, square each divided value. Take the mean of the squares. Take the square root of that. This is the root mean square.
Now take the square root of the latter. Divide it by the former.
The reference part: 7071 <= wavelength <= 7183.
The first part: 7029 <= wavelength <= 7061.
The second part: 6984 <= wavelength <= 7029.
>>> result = 1.01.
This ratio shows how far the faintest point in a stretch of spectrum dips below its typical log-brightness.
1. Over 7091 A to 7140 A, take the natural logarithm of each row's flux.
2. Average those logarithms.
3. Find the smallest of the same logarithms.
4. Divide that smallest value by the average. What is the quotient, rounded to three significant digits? 0.983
